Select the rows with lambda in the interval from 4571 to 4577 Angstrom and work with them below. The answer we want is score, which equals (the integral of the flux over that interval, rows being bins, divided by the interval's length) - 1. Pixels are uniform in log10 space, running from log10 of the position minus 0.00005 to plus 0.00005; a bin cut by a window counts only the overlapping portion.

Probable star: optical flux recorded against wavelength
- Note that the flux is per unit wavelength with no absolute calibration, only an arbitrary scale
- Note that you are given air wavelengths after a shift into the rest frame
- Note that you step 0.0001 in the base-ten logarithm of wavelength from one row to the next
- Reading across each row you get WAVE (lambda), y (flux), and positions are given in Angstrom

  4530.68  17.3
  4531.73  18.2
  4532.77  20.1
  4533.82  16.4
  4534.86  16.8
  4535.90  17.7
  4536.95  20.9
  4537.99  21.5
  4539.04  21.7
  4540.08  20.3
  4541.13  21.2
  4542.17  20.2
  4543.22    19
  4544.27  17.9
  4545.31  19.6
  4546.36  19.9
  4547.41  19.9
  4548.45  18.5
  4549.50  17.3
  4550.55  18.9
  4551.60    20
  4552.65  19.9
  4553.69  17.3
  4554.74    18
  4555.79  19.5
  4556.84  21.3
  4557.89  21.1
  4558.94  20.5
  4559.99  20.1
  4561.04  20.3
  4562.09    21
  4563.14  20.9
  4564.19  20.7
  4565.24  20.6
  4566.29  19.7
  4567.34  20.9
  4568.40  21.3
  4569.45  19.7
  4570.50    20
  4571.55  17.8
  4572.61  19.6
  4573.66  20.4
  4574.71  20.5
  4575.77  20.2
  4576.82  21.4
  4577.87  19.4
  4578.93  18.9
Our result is 18.9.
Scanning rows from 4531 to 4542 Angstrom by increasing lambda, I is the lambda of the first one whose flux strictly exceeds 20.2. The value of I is 4536.95 Angstrom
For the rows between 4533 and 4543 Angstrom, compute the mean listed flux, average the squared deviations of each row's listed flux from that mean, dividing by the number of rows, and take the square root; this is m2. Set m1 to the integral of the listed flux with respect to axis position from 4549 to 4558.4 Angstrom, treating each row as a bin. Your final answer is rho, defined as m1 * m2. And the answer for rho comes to 356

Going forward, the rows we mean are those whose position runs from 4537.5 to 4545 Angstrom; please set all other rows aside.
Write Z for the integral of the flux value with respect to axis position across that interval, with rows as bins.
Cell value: 152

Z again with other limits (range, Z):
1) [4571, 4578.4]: 147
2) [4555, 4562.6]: 155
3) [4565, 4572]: 140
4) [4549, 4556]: 131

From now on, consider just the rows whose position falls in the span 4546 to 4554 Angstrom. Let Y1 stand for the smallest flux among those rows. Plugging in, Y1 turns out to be 17.3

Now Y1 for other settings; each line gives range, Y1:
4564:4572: 17.8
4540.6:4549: 17.9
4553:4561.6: 17.3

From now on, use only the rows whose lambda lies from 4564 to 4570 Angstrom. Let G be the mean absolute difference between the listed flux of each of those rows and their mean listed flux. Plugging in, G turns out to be 0.52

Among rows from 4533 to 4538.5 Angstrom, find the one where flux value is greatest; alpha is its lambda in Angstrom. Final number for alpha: 4537.99 Angstrom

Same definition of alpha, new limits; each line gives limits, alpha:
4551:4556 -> 4551.60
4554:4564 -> 4556.84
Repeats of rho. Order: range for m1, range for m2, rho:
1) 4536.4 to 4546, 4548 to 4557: 246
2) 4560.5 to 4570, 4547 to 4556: 202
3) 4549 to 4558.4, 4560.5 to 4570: 96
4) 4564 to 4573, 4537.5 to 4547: 209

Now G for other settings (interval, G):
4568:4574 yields 0.77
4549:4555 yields 1.03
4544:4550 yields 0.95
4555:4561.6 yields 0.50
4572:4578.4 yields 0.52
